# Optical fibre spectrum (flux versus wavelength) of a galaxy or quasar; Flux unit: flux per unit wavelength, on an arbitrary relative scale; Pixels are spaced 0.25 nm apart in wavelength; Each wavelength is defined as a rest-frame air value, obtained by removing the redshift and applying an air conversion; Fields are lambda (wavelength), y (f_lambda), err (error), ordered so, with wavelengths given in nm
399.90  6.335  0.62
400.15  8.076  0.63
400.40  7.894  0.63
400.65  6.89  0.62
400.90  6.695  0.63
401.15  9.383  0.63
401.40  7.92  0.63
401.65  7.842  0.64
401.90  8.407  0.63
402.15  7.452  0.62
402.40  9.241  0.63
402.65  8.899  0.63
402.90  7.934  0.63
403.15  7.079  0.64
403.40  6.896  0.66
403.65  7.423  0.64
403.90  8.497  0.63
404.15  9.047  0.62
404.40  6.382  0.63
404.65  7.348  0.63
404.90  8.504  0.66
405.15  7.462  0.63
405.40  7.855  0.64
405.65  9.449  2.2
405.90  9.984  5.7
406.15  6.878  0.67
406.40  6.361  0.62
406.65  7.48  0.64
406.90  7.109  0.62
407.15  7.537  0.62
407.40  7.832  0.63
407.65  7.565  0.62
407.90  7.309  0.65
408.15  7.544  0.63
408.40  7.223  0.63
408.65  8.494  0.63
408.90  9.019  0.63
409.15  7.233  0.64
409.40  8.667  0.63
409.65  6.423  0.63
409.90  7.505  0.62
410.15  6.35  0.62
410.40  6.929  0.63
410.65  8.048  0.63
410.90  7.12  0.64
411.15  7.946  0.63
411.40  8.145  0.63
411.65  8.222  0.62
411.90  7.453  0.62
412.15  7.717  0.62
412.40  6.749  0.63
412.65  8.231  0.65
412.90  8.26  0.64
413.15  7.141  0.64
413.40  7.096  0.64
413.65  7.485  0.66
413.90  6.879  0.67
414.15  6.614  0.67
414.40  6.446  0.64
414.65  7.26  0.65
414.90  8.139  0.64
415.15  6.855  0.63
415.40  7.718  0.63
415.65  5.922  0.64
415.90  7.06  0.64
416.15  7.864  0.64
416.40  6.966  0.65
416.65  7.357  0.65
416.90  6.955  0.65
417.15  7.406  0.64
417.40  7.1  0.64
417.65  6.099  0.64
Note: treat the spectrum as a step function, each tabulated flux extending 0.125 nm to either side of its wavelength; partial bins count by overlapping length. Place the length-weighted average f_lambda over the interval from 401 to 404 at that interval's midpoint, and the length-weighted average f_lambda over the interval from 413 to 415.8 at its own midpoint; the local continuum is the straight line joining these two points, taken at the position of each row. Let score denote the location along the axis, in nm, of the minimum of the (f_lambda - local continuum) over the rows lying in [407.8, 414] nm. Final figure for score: 410.15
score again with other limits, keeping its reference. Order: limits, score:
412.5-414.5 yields 414.40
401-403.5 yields 403.40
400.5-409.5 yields 404.40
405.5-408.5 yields 406.40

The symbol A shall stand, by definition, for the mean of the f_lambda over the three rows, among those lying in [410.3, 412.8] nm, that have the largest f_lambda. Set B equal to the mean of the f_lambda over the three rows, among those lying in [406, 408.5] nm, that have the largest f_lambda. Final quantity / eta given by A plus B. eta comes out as 15.8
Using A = 8.20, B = 7.6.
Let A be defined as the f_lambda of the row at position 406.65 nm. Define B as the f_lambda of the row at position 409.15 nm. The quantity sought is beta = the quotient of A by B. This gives 1.03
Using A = 7.48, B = 7.233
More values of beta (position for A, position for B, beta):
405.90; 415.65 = 1.69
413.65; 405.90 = 0.75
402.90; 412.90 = 0.96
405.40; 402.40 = 0.85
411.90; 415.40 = 0.97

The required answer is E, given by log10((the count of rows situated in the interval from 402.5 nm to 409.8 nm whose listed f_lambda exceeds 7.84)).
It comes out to 1.0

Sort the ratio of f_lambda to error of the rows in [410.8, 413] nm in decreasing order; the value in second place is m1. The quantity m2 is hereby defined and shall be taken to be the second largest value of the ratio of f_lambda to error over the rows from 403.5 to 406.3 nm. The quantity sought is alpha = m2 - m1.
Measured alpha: 0.56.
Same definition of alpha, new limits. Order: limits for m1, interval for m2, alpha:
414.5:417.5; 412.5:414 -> 0.38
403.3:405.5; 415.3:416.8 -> -1.24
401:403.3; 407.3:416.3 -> -0.91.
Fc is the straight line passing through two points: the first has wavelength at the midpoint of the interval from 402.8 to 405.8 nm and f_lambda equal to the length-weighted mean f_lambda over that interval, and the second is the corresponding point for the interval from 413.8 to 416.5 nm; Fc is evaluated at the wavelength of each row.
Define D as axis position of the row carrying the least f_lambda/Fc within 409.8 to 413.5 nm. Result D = 410.15 nm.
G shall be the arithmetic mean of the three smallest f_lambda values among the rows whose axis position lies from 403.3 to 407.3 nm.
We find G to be 6.54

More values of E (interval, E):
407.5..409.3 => 0.3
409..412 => 0.7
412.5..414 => 0.3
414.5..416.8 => 0.3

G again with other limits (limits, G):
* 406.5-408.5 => 7.21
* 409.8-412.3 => 6.80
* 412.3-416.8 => 6.33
